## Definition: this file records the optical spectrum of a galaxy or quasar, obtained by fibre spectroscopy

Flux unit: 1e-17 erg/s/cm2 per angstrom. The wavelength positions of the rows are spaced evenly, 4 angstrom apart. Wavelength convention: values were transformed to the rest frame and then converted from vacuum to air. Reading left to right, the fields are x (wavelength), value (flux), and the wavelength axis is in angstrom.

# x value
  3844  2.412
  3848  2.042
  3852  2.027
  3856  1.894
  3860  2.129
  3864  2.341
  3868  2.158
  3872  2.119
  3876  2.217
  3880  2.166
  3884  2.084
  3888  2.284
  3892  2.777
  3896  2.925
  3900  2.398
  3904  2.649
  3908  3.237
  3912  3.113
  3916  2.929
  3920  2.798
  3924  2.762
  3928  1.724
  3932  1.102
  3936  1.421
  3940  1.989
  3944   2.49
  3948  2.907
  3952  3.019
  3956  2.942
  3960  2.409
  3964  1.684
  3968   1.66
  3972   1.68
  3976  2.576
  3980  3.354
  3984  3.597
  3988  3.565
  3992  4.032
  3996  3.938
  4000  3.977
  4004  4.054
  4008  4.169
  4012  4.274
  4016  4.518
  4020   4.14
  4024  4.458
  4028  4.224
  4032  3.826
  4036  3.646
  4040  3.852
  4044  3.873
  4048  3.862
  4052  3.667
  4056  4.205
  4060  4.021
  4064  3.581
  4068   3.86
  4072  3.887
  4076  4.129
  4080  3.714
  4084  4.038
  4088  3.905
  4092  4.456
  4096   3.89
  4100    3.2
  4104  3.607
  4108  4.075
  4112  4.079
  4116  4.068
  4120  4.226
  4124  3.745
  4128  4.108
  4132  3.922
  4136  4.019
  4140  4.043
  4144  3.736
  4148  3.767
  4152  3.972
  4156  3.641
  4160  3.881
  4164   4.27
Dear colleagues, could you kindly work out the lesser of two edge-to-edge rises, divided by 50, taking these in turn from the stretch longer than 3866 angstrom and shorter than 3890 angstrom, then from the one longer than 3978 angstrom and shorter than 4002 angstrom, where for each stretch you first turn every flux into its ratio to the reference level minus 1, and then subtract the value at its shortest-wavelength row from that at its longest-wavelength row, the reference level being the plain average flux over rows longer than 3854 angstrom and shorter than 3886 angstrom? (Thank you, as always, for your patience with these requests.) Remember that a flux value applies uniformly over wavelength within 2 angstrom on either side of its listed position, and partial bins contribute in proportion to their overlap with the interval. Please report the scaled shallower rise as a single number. 0.001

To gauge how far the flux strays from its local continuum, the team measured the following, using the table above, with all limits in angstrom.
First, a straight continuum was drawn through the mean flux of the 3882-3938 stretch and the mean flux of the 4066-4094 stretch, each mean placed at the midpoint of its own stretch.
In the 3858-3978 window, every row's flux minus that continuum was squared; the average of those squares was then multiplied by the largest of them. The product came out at 1.0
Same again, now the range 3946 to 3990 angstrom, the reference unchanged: 1.0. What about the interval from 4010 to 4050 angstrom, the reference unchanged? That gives 0.5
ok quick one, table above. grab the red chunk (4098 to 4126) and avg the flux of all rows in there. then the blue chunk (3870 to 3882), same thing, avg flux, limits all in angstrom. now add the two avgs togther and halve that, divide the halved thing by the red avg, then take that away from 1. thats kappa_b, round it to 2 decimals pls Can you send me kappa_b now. 0.22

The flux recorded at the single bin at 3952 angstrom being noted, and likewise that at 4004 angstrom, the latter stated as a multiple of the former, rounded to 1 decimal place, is 1.3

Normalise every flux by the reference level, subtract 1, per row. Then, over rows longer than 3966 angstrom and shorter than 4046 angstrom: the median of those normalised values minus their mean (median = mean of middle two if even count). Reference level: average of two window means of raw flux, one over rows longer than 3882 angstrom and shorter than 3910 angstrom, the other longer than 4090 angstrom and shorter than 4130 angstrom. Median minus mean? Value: 0.072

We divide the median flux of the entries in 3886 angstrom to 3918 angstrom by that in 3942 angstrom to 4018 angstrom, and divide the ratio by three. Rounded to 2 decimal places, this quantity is 0.28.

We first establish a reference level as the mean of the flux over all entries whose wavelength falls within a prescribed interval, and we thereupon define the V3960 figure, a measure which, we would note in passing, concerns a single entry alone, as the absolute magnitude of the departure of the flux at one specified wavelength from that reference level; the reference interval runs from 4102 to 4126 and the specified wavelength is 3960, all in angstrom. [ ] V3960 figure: 1.6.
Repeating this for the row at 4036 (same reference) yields 0.3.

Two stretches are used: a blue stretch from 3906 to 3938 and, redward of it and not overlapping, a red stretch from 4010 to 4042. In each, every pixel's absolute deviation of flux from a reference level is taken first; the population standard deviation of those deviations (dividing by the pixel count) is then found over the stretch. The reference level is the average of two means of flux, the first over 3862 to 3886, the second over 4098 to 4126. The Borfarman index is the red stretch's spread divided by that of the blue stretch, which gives 0.41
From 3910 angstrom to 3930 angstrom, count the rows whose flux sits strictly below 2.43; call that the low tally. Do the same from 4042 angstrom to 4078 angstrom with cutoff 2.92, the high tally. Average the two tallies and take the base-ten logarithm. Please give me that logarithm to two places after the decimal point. -0.30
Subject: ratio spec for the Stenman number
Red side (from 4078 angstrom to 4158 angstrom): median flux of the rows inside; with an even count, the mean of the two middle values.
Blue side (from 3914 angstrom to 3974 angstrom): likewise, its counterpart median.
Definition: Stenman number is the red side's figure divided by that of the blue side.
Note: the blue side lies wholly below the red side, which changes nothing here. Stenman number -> 1.64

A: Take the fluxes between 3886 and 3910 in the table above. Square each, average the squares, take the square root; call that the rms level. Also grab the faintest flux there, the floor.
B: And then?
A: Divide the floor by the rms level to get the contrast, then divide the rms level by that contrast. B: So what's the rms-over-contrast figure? 3.3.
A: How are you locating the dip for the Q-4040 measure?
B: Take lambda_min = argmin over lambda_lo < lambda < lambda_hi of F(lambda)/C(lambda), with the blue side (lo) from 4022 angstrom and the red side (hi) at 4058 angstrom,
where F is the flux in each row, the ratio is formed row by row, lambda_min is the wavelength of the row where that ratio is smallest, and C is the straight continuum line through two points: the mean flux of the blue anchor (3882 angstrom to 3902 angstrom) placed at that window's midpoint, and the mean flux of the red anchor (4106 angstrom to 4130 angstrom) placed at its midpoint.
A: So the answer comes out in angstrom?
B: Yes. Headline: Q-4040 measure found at 4052 angstrom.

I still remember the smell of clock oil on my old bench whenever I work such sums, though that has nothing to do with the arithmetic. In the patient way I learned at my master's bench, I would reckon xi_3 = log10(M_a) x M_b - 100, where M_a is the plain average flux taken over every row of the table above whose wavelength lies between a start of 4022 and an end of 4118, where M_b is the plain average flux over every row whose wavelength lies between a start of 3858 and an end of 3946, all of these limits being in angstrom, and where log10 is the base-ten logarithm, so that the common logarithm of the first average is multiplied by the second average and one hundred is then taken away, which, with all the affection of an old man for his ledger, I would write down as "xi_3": -98.6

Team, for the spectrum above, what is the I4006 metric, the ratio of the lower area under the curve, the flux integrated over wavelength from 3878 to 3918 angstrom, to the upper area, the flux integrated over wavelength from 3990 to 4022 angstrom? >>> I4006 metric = 0.80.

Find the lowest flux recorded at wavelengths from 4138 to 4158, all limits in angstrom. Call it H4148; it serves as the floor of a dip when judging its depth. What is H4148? 3.641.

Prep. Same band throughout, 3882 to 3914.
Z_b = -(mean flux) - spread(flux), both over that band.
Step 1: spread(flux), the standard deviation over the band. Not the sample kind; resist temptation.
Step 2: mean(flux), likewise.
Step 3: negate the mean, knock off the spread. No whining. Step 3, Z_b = -3.1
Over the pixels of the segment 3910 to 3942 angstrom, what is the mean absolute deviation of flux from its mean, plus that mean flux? 2.9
